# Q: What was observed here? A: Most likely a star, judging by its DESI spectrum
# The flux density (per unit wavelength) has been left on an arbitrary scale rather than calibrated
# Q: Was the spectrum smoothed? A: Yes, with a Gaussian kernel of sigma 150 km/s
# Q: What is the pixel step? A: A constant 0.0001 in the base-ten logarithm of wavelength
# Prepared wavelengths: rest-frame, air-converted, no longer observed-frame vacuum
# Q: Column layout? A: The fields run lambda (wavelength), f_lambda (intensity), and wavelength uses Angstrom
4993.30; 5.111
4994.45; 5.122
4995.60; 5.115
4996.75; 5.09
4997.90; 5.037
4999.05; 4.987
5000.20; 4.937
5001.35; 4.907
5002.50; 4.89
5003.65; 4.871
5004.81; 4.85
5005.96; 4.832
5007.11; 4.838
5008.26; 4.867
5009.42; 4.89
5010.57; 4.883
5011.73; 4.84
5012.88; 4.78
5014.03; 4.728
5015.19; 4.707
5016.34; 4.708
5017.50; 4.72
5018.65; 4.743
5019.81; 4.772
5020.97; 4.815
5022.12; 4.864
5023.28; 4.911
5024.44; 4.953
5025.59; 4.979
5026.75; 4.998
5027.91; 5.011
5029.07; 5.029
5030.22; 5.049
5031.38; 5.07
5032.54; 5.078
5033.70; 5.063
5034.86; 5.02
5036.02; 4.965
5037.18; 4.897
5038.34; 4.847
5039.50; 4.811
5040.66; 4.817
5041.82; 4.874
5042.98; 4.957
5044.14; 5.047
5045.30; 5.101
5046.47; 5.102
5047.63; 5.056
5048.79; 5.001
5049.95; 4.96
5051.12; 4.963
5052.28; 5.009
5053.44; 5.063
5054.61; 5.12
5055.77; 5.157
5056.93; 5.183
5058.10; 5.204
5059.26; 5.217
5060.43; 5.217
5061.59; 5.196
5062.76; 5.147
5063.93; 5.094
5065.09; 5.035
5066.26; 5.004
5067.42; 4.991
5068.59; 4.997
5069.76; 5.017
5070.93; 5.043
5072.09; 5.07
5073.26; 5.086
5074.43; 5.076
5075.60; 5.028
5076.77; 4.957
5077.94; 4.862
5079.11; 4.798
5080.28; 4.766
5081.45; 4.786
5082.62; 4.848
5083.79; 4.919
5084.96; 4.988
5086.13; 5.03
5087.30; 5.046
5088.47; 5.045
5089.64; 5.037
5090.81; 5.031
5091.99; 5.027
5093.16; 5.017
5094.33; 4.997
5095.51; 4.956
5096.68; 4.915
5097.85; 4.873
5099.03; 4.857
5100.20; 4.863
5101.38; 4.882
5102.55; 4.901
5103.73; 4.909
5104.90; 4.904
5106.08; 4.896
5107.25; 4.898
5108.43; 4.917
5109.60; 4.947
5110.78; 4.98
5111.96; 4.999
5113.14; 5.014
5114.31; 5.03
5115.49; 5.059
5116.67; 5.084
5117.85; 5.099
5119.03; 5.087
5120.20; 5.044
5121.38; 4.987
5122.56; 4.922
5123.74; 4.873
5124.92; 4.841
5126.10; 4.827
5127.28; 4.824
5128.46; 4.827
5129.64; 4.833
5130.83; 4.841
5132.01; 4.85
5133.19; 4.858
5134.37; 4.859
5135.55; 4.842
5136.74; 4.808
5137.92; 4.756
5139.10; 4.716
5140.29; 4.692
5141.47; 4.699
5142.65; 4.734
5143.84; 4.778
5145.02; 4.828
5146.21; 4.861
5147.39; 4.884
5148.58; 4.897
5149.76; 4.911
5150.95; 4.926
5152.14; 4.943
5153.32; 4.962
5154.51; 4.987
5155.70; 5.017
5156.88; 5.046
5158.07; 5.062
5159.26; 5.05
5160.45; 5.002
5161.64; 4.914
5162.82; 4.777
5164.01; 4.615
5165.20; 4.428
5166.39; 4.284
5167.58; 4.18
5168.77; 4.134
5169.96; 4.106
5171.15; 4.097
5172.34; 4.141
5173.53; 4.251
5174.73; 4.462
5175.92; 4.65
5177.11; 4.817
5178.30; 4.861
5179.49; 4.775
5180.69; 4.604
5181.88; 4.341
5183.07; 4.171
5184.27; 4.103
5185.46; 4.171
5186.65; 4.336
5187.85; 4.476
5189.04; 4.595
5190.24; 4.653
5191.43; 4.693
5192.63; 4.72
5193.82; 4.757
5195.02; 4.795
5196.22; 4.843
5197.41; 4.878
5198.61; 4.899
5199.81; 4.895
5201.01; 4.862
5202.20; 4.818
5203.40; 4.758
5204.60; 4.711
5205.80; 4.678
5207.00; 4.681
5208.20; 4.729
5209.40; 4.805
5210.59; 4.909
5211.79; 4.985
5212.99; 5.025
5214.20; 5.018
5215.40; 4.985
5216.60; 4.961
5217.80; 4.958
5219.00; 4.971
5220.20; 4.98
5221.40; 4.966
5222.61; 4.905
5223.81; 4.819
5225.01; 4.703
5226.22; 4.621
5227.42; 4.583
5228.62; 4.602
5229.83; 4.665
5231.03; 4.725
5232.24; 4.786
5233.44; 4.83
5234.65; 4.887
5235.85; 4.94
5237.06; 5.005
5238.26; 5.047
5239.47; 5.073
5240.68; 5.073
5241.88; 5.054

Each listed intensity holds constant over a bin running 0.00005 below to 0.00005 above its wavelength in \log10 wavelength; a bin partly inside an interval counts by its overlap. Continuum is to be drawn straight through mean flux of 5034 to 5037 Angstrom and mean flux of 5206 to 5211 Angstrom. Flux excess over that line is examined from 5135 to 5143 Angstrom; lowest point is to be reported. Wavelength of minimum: 5140.29 Angstrom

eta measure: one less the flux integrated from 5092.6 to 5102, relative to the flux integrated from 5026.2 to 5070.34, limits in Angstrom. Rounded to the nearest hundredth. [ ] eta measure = 0.79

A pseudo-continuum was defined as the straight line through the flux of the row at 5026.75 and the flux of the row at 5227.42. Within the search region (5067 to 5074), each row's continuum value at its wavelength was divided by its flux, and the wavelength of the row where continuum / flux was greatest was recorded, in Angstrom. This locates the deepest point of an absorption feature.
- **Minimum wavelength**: 5067.42 Angstrom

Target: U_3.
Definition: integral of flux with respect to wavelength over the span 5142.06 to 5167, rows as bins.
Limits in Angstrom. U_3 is 121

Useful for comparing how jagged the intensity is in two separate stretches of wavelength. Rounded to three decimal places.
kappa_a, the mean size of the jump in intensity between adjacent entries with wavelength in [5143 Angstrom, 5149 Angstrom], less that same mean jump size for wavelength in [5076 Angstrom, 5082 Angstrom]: -0.023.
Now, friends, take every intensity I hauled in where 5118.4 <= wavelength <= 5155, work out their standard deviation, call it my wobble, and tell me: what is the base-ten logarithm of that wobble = -1.03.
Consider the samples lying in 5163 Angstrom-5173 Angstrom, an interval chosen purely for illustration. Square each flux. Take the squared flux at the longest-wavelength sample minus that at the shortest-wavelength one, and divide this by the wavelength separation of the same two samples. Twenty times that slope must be -10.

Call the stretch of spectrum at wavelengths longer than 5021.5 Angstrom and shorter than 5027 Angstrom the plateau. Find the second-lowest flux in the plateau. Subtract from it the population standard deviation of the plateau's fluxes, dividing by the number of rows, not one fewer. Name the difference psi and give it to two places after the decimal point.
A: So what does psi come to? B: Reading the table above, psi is 4.86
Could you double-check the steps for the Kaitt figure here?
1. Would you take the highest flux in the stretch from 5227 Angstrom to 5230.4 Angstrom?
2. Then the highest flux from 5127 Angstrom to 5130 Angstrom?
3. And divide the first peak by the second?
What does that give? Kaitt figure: 0.97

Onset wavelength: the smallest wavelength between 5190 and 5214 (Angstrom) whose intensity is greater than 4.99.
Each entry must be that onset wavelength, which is 5212.99 Angstrom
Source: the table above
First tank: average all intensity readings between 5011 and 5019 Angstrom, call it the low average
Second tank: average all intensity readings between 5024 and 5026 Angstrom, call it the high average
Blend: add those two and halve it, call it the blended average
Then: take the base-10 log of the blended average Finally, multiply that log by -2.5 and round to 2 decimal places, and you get -1.72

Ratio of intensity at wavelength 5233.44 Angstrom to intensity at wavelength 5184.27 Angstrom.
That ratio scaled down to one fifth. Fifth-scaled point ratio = 0.2354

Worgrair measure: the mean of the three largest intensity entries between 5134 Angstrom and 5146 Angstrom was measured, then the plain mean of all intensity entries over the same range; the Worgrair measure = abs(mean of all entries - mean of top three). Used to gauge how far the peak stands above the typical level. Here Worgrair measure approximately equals 0.072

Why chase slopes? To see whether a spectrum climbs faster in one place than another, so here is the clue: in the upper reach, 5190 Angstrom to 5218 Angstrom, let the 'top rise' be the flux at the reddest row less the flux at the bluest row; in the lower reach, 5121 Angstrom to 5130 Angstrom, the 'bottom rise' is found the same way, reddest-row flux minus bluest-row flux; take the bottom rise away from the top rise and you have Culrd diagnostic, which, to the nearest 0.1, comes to 0.5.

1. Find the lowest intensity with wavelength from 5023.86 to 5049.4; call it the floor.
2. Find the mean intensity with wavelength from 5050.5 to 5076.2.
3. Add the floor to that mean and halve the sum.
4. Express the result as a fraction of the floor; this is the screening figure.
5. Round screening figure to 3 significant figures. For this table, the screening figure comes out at 1.03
